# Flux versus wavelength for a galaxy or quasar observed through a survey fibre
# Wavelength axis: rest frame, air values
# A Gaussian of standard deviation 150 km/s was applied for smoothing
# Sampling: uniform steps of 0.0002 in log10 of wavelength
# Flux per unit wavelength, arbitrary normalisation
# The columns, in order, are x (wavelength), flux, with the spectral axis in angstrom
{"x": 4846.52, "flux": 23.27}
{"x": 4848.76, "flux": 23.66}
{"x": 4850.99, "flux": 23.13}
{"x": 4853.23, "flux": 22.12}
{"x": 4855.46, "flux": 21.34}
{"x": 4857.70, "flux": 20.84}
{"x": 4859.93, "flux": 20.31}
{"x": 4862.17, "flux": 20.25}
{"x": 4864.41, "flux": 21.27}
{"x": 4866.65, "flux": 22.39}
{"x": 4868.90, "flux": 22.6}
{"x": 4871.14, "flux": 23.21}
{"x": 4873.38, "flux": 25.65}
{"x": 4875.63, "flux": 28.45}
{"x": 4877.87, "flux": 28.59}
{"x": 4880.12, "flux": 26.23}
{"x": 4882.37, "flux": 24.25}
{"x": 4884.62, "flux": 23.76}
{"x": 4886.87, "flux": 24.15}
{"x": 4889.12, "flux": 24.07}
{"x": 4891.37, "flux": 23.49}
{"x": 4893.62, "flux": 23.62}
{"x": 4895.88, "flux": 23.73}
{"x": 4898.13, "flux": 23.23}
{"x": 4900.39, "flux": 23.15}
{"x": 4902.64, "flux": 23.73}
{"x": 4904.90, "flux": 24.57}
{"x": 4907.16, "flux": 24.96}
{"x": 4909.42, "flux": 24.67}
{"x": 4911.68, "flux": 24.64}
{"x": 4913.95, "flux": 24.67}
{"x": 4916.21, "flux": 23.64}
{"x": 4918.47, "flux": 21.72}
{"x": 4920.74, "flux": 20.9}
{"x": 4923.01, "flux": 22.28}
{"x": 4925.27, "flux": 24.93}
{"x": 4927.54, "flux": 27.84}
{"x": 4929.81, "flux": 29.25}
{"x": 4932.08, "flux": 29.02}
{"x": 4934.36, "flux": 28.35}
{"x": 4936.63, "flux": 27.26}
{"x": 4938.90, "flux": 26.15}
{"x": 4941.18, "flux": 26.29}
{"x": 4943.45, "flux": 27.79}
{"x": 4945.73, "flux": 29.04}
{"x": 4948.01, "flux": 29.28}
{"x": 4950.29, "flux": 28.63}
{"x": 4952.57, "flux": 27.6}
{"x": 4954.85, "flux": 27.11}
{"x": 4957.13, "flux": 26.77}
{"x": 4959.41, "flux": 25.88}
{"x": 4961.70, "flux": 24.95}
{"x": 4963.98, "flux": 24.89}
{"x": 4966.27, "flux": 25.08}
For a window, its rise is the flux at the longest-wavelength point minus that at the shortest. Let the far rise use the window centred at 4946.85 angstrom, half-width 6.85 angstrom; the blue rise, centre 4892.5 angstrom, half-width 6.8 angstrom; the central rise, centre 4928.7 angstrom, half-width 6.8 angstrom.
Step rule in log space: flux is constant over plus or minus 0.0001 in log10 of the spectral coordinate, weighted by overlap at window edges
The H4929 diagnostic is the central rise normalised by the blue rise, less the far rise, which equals -8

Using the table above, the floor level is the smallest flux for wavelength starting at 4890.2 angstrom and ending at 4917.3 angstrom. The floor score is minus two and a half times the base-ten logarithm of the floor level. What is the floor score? -3.41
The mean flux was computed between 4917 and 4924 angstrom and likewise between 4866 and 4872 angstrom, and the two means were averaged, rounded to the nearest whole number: 22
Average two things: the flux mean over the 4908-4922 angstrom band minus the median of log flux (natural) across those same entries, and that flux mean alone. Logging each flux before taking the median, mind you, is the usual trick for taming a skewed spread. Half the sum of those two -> 21.8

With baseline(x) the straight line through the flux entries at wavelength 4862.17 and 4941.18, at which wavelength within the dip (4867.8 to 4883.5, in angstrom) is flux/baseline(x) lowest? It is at 4868.90 angstrom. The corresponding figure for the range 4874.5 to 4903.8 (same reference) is 4900.39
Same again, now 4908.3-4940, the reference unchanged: 4920.74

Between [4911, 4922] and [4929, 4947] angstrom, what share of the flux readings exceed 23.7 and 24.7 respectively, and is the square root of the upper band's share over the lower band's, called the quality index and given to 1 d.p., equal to 1.6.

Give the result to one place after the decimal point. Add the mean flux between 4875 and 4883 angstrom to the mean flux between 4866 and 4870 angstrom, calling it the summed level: 49.4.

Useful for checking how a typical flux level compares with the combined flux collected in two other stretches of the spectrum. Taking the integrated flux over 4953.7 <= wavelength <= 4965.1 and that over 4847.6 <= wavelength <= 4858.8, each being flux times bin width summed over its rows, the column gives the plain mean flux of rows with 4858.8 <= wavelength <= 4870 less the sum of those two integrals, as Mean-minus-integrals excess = -523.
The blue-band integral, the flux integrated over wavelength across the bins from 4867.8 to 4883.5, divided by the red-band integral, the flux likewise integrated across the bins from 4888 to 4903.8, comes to 1.08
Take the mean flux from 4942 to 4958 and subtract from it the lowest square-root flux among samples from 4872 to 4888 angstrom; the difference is 23.2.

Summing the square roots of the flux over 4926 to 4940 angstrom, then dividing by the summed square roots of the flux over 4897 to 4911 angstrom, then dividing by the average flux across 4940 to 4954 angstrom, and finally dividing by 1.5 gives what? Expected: 0.0256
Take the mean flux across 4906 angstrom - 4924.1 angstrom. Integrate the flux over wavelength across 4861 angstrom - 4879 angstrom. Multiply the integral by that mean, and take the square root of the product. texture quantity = 101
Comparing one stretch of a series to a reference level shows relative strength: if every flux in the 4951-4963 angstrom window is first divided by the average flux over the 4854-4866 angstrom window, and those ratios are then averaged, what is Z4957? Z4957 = 1.27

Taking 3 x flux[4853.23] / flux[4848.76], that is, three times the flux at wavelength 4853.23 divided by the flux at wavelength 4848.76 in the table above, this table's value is 2.80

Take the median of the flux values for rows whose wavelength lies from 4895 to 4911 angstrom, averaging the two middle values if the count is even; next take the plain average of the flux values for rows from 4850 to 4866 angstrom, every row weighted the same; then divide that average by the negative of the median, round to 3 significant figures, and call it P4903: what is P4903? -0.899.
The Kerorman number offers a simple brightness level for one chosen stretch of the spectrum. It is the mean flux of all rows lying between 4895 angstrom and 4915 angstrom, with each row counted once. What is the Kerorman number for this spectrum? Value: 24.2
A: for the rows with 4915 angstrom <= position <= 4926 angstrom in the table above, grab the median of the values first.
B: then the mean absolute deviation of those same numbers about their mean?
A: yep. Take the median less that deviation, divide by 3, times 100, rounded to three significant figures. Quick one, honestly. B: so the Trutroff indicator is 700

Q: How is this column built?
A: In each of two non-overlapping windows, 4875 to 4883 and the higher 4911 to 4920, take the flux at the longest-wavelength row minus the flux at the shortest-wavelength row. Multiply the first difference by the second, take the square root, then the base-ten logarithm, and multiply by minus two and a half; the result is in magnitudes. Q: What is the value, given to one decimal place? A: -1.4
